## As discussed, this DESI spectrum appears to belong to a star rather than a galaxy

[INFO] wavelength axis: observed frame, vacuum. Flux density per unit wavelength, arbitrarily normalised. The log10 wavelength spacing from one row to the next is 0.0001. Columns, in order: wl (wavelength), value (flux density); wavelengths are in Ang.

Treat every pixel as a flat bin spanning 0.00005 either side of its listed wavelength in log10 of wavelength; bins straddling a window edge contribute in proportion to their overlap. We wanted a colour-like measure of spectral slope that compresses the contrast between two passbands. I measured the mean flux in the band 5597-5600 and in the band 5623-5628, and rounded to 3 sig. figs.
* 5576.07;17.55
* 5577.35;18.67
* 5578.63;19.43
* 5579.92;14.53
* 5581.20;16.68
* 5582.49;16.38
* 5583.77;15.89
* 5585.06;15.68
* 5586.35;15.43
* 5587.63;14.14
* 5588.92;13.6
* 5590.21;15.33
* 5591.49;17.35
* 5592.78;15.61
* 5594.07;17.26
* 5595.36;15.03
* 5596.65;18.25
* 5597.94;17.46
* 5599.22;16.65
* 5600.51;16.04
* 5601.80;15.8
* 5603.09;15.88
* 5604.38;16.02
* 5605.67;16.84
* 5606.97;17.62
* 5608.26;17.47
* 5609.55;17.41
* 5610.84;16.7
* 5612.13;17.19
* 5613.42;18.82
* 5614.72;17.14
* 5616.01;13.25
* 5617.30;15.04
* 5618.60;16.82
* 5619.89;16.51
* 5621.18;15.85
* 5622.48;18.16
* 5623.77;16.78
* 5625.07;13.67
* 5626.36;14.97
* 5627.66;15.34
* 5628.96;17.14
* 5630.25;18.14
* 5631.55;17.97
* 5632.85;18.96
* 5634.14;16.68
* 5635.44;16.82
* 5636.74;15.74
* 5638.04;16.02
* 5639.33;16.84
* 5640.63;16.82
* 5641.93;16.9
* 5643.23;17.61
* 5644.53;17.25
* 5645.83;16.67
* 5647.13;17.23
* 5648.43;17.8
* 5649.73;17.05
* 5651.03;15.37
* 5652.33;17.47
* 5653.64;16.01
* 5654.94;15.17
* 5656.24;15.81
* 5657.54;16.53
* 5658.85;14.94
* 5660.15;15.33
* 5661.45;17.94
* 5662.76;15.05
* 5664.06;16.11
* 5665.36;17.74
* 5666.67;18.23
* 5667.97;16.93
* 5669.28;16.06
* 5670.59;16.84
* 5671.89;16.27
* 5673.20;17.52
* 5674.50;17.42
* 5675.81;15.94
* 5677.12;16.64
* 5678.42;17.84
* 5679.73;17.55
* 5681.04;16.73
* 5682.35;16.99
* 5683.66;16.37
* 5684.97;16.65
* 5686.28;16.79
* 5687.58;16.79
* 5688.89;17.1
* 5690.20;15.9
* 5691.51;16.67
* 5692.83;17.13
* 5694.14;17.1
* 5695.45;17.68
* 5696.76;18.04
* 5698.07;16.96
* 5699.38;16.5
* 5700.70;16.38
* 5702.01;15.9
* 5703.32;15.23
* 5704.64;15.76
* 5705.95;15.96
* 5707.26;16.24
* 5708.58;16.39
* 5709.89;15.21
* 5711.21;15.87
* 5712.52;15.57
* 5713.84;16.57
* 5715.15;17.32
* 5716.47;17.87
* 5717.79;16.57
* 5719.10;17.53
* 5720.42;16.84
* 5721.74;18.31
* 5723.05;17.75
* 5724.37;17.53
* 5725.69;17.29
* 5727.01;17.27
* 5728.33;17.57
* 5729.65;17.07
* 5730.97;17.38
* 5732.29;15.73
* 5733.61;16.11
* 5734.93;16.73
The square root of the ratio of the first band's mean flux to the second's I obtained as 1.06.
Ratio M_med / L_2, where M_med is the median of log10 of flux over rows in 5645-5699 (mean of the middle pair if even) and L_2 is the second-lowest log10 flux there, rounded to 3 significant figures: 1.04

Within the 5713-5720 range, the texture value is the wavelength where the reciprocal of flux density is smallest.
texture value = 5716.47 Ang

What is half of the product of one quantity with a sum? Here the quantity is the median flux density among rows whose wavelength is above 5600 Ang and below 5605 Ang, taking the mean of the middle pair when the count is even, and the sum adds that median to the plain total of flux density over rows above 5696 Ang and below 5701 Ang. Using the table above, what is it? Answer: 669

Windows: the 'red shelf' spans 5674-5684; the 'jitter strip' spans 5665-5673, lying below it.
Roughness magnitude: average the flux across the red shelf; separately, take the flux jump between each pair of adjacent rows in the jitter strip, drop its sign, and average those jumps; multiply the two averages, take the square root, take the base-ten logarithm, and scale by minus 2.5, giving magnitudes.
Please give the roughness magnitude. -1.42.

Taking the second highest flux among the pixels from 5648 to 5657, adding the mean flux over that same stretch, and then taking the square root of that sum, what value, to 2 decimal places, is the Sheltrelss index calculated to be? 5.82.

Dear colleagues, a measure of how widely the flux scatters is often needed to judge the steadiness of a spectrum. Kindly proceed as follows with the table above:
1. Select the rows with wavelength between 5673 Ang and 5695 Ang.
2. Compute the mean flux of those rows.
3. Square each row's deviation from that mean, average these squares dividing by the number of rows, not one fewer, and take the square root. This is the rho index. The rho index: 0.52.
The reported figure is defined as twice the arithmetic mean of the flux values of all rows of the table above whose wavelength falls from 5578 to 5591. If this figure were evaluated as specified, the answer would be 31.4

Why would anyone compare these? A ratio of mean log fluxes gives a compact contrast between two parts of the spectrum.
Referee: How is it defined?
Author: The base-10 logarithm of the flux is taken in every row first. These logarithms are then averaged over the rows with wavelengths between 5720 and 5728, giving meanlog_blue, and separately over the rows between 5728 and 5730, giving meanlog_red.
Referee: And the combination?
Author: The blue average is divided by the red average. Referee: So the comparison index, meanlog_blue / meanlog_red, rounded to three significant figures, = 1.00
